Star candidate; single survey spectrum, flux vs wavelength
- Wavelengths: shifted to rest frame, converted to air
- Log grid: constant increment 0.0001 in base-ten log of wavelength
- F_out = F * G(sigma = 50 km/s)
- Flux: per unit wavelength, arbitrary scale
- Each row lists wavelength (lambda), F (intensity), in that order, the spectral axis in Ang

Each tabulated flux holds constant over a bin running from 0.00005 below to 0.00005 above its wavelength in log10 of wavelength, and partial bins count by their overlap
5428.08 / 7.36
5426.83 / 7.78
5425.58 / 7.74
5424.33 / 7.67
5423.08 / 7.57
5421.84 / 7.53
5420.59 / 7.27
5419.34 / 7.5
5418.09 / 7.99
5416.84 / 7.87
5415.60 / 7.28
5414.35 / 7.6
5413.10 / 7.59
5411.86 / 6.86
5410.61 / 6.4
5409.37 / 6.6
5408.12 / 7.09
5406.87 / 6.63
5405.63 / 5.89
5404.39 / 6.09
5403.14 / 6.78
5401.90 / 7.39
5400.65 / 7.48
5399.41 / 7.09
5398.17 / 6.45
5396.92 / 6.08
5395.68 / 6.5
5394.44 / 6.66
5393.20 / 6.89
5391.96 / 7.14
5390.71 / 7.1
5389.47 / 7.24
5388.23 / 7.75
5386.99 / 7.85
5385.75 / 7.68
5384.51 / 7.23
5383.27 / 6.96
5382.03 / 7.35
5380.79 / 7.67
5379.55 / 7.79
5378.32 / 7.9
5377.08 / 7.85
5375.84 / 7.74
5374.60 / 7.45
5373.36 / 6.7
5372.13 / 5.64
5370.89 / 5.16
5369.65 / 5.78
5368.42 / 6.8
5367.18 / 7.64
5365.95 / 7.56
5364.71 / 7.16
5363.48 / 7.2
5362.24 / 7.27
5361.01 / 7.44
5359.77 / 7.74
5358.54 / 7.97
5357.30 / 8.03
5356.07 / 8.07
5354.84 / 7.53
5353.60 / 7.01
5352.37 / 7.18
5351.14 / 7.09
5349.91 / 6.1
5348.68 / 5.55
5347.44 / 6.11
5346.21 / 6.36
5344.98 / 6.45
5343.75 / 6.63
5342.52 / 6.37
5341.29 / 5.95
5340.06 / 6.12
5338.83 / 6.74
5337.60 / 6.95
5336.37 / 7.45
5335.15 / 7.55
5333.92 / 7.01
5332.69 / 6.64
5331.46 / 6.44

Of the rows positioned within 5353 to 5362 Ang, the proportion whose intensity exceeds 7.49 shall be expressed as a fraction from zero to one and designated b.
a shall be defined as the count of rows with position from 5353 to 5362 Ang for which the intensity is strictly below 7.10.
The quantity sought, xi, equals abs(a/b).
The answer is 1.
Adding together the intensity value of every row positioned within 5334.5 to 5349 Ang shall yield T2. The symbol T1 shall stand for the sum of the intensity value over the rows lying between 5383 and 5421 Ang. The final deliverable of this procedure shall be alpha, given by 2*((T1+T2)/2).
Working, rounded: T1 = 219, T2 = 78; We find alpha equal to 297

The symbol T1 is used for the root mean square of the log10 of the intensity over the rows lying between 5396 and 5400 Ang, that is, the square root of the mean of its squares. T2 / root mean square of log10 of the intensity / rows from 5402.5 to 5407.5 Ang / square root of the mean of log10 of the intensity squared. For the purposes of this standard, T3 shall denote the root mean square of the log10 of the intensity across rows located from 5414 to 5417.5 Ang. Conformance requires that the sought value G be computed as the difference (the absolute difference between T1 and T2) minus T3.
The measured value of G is -0.87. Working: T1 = 0.815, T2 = 0.802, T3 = 0.880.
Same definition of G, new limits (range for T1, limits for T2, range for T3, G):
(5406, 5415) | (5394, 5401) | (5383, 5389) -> -0.86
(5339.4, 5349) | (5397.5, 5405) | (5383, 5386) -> -0.82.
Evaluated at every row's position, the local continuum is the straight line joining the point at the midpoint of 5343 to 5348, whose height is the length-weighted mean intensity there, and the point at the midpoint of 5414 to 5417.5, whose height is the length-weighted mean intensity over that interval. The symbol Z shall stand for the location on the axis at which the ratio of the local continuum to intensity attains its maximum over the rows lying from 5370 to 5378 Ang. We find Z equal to 5370.89 Ang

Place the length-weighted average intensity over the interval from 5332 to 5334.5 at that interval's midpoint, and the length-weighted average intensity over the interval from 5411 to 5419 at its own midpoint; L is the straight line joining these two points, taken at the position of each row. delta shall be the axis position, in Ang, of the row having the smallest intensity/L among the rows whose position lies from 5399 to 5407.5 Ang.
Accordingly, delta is 5405.63 Ang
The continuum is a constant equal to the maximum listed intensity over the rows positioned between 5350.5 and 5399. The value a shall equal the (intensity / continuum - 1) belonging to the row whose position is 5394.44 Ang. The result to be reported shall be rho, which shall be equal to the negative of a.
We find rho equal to 0.17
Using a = -0.17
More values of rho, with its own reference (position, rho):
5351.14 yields 0.12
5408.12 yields 0.12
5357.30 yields 0.00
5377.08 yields 0.03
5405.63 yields 0.27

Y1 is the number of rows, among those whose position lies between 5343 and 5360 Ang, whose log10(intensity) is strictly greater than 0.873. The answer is 5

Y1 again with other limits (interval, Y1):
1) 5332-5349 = 1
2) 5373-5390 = 8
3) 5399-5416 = 3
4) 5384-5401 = 4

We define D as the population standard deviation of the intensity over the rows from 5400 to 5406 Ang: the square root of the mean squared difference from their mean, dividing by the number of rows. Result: 0.65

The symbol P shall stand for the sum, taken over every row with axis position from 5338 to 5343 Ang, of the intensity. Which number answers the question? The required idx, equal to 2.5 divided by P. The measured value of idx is 0.0993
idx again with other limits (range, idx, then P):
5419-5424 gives 0.0837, 29.9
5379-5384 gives 0.0840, 29.8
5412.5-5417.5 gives 0.0824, 30.3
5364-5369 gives 0.0857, 29.2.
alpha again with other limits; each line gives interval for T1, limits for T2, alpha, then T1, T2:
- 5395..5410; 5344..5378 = 269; 80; 189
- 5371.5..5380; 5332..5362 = 217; 51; 166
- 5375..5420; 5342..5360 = 362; 258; 104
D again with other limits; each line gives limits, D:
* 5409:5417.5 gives 0.52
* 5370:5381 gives 0.98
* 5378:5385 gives 0.33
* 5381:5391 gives 0.30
